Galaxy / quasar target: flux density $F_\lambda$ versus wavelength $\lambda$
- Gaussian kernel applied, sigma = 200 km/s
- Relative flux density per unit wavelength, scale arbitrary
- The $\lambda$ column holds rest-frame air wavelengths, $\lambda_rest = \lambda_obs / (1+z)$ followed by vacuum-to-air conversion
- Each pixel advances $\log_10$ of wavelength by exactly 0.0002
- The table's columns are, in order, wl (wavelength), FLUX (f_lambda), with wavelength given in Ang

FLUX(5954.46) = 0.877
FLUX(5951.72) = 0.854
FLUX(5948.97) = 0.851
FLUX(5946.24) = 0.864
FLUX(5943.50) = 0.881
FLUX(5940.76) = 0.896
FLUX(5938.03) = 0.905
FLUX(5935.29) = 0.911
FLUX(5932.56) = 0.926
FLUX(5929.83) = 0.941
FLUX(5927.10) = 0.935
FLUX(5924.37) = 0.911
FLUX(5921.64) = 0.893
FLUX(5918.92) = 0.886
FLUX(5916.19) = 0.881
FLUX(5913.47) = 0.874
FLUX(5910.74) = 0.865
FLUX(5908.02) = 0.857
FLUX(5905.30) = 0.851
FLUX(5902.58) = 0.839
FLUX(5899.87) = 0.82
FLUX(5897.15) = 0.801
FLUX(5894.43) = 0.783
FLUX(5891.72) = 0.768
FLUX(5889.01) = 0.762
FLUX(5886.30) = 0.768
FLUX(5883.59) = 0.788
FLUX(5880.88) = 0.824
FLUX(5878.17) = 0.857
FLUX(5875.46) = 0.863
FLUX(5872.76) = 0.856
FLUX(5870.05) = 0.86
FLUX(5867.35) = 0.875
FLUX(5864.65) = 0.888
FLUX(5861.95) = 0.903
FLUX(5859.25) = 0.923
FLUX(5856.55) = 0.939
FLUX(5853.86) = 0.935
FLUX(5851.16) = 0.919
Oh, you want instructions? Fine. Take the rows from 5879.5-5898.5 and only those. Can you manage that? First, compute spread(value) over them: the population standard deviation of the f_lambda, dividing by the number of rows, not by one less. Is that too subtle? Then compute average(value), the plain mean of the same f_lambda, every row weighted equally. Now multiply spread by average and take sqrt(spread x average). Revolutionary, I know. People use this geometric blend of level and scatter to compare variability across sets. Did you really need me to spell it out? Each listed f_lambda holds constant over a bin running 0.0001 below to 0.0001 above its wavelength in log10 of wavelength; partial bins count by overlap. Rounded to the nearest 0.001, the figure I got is 0.126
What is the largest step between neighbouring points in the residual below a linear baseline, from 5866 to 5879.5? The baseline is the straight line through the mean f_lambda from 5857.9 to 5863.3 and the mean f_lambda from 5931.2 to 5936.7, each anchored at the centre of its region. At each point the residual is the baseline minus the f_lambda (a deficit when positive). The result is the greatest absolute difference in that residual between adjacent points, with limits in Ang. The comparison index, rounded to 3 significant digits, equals 0.0152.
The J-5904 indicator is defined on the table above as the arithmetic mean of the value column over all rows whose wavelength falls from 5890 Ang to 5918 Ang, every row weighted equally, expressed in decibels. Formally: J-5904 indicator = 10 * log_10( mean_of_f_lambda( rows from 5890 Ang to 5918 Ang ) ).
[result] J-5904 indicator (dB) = -0.79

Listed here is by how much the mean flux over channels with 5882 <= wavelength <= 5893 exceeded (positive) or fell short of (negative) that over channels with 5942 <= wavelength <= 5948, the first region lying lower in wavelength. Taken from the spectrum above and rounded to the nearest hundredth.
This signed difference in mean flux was -0.10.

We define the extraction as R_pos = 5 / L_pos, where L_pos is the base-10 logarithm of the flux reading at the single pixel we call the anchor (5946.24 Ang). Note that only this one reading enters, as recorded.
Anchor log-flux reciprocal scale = -79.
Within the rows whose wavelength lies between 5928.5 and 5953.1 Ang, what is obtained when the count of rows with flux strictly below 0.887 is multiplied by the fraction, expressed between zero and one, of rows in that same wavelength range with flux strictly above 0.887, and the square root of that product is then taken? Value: 1.5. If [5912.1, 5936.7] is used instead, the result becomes 1.4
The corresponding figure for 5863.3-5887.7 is 0.9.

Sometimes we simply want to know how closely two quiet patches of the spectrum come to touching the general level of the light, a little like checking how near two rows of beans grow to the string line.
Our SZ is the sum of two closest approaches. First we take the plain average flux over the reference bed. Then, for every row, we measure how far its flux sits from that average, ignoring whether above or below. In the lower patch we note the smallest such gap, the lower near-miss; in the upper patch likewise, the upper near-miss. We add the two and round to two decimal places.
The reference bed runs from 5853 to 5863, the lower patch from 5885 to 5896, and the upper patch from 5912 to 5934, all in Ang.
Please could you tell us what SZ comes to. 0.14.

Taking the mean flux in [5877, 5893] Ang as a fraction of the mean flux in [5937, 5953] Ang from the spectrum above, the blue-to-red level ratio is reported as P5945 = 0.91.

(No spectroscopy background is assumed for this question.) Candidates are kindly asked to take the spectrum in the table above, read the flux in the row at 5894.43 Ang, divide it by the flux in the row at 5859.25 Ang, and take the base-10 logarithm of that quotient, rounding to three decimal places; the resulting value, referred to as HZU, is -0.071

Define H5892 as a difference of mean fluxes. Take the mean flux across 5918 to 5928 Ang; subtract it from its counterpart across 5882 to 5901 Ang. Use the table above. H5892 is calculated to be -0.12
